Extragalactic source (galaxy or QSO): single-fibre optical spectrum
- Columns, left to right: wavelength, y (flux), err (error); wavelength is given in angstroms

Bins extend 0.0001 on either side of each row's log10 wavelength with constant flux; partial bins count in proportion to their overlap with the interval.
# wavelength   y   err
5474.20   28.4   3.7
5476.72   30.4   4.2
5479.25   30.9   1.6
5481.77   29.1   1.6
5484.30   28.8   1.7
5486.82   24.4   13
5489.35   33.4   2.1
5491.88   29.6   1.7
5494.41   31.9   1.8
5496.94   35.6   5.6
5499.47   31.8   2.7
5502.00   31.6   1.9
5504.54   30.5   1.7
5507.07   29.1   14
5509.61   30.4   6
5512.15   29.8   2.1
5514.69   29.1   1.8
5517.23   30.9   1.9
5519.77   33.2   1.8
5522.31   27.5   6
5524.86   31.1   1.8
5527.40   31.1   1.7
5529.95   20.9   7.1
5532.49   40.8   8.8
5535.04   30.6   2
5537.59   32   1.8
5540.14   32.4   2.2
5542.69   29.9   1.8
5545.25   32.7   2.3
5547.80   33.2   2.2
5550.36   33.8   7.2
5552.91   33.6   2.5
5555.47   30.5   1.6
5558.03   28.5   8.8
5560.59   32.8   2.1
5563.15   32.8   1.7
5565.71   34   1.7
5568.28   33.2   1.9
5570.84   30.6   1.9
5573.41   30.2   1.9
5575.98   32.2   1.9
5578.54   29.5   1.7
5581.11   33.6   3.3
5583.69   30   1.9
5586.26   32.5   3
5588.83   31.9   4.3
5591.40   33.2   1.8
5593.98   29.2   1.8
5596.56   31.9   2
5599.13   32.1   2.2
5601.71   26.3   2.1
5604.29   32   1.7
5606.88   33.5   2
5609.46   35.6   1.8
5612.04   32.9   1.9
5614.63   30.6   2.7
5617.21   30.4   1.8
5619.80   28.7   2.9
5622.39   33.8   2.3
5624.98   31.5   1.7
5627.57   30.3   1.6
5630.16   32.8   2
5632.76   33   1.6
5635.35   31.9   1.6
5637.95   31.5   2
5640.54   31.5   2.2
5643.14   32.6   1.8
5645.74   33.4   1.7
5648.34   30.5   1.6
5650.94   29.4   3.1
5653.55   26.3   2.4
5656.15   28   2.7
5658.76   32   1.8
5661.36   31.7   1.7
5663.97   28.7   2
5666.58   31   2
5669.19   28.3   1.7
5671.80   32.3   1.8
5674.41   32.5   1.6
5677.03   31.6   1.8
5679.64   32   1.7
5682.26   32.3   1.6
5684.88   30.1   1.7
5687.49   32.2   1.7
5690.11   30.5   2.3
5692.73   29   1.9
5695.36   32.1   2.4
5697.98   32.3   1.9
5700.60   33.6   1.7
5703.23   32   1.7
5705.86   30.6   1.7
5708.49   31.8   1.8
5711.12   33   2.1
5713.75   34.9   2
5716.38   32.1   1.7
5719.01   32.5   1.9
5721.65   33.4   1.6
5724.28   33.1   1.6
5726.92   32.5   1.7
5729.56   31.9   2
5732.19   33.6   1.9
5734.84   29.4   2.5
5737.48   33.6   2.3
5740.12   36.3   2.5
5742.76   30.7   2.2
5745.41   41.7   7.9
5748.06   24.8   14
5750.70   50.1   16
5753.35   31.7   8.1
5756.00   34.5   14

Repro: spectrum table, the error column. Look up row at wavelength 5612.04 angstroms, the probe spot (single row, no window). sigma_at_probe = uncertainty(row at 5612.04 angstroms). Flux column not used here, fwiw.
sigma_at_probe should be 1.9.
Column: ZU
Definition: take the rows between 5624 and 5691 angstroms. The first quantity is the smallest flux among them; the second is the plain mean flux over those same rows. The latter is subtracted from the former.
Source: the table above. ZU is -4.8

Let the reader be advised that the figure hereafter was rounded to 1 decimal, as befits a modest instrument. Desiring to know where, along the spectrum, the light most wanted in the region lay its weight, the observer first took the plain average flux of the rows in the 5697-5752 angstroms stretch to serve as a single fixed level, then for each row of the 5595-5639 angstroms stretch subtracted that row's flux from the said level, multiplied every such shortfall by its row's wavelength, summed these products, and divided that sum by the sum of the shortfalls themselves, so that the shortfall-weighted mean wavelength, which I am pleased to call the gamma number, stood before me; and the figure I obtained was 5616.0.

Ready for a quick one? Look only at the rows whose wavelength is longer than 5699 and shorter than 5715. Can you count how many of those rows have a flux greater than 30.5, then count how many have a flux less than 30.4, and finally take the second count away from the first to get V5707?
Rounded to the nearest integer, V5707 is 6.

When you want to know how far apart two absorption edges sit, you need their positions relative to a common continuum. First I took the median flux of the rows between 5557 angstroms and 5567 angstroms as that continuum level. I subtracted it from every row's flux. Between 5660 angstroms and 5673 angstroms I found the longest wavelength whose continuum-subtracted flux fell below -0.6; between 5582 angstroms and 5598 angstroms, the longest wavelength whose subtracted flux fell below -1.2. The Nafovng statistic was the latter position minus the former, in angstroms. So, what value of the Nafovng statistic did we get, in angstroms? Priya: -75.2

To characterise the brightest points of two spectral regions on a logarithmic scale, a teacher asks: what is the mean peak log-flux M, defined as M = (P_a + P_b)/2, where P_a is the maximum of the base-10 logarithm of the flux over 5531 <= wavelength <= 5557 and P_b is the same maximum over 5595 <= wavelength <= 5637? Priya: 1.58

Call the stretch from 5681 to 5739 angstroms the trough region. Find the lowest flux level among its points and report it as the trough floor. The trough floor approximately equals 29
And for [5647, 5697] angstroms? 26.3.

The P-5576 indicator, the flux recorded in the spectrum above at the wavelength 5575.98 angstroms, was 32.2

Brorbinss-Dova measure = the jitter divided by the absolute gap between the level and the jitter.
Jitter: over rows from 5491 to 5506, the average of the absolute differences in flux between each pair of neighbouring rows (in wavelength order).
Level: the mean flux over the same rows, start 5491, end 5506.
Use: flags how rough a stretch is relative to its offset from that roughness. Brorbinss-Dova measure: 0.075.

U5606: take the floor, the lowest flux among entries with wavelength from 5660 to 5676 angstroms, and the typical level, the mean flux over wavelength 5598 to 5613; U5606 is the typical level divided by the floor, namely 1.13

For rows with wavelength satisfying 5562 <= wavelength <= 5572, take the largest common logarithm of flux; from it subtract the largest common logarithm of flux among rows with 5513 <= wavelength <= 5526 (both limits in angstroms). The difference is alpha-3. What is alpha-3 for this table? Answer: 0.010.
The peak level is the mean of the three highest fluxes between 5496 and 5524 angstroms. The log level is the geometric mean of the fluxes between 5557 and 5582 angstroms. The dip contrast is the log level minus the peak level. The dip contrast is -1.8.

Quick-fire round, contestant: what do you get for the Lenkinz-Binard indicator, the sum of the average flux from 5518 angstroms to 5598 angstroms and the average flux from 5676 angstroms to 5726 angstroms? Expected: 63.7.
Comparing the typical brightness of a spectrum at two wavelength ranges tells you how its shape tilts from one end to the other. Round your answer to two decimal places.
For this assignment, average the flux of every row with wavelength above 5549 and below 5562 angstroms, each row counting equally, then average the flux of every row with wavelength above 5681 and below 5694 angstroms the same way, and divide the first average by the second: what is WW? 1.03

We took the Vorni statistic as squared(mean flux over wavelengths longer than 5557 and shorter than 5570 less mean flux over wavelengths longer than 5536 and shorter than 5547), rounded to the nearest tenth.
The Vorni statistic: 0.3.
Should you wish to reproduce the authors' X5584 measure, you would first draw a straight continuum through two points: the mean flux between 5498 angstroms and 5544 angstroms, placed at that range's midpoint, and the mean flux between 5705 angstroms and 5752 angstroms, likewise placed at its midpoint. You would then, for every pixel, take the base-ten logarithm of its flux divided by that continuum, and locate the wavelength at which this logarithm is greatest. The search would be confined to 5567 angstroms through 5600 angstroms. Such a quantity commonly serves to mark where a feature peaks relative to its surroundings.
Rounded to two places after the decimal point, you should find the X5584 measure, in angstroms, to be 5581.11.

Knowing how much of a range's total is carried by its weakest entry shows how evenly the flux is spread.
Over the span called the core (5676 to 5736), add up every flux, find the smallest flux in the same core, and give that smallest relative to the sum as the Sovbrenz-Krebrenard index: 0.0394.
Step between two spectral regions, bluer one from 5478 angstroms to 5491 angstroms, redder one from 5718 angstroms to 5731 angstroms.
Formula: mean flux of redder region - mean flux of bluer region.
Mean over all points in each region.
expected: 3.4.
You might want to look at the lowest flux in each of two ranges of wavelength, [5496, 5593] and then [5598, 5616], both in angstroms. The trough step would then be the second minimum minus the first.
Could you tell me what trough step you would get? 5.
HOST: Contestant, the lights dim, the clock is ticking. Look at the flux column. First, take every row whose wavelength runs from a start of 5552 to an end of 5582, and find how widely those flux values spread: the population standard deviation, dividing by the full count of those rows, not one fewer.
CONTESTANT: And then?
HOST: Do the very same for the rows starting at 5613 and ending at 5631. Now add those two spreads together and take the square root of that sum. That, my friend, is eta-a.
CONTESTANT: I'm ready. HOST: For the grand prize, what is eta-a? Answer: 1.8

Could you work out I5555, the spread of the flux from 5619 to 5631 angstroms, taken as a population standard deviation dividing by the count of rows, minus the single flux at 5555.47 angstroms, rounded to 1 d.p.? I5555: -28.7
